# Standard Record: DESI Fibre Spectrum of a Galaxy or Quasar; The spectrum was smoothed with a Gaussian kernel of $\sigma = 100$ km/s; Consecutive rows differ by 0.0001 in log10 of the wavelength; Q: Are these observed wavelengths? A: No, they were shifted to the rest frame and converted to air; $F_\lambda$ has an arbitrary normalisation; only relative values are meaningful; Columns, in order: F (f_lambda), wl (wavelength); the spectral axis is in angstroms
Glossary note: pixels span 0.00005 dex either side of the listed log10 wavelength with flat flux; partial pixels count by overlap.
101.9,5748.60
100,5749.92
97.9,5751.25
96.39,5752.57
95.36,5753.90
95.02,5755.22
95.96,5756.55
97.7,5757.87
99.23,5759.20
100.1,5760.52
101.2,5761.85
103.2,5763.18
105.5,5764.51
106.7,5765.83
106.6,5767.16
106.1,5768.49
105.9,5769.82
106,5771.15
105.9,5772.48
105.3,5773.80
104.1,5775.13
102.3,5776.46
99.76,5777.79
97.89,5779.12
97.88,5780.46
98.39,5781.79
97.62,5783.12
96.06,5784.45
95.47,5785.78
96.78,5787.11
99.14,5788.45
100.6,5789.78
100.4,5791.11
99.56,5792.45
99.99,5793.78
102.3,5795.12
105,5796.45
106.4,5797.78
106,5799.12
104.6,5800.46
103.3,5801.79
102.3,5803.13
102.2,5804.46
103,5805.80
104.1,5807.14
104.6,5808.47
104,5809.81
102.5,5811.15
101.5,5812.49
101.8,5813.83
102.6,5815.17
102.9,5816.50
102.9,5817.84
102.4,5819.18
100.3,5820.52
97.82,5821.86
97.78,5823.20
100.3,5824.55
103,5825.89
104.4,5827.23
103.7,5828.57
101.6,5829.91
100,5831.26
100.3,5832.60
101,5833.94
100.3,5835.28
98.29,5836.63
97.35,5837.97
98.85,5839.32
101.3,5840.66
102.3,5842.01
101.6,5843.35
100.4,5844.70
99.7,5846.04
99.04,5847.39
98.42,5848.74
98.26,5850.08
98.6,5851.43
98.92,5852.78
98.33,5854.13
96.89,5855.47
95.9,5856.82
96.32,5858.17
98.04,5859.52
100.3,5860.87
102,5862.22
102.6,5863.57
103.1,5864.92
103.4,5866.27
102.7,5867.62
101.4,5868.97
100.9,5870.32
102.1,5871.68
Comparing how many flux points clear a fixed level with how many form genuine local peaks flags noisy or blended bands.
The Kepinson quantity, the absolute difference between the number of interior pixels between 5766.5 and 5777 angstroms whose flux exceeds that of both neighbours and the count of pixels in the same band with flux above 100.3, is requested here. 7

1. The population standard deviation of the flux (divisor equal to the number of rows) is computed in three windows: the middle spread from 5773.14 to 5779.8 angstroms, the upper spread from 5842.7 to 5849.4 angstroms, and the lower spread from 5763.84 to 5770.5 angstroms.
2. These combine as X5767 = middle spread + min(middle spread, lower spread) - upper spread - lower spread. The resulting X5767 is 1.6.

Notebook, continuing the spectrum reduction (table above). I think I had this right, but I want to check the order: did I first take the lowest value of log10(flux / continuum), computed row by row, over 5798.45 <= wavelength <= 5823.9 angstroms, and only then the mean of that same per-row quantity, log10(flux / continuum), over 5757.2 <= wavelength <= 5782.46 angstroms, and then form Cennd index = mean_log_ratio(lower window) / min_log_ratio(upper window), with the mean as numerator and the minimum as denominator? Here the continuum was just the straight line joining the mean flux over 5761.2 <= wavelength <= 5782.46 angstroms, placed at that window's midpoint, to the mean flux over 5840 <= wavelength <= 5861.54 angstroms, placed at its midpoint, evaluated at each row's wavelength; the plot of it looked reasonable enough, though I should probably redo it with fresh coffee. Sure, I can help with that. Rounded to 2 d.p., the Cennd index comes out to 0.29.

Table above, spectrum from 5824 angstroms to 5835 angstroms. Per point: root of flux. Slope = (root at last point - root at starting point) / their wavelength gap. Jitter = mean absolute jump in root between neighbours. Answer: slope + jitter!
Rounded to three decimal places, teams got 0.071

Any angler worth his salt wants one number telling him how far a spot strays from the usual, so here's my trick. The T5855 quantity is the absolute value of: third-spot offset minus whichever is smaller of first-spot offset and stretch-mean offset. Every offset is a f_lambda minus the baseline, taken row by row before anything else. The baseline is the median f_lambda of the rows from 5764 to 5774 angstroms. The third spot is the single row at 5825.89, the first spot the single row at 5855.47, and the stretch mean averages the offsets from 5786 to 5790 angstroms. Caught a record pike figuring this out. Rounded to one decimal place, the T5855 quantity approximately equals 6.1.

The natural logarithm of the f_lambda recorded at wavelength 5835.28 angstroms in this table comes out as 4.61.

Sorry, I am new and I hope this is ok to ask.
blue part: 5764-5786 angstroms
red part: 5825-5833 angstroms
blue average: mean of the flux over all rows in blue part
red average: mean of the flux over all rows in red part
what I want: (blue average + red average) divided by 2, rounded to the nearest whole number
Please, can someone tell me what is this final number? 102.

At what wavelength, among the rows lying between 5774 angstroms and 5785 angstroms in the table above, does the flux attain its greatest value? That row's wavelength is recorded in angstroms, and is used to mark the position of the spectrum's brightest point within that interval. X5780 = 5775.13 angstroms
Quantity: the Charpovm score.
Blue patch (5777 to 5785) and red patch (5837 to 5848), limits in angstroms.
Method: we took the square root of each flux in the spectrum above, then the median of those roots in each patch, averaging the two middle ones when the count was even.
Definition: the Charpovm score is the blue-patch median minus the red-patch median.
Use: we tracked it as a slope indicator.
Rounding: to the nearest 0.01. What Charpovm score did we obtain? -0.11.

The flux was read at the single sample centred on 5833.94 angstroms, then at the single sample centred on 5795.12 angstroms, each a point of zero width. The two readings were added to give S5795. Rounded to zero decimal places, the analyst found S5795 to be 203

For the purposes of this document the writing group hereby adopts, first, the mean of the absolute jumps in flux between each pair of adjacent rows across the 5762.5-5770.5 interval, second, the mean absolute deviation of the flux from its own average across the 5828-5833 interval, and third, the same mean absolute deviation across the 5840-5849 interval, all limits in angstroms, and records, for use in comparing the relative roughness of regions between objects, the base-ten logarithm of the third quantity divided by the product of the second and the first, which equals 0.0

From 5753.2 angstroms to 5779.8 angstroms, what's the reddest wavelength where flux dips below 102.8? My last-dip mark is 5779.12 angstroms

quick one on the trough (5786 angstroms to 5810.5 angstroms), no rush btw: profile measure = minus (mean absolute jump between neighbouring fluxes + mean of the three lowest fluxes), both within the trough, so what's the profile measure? -99.6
